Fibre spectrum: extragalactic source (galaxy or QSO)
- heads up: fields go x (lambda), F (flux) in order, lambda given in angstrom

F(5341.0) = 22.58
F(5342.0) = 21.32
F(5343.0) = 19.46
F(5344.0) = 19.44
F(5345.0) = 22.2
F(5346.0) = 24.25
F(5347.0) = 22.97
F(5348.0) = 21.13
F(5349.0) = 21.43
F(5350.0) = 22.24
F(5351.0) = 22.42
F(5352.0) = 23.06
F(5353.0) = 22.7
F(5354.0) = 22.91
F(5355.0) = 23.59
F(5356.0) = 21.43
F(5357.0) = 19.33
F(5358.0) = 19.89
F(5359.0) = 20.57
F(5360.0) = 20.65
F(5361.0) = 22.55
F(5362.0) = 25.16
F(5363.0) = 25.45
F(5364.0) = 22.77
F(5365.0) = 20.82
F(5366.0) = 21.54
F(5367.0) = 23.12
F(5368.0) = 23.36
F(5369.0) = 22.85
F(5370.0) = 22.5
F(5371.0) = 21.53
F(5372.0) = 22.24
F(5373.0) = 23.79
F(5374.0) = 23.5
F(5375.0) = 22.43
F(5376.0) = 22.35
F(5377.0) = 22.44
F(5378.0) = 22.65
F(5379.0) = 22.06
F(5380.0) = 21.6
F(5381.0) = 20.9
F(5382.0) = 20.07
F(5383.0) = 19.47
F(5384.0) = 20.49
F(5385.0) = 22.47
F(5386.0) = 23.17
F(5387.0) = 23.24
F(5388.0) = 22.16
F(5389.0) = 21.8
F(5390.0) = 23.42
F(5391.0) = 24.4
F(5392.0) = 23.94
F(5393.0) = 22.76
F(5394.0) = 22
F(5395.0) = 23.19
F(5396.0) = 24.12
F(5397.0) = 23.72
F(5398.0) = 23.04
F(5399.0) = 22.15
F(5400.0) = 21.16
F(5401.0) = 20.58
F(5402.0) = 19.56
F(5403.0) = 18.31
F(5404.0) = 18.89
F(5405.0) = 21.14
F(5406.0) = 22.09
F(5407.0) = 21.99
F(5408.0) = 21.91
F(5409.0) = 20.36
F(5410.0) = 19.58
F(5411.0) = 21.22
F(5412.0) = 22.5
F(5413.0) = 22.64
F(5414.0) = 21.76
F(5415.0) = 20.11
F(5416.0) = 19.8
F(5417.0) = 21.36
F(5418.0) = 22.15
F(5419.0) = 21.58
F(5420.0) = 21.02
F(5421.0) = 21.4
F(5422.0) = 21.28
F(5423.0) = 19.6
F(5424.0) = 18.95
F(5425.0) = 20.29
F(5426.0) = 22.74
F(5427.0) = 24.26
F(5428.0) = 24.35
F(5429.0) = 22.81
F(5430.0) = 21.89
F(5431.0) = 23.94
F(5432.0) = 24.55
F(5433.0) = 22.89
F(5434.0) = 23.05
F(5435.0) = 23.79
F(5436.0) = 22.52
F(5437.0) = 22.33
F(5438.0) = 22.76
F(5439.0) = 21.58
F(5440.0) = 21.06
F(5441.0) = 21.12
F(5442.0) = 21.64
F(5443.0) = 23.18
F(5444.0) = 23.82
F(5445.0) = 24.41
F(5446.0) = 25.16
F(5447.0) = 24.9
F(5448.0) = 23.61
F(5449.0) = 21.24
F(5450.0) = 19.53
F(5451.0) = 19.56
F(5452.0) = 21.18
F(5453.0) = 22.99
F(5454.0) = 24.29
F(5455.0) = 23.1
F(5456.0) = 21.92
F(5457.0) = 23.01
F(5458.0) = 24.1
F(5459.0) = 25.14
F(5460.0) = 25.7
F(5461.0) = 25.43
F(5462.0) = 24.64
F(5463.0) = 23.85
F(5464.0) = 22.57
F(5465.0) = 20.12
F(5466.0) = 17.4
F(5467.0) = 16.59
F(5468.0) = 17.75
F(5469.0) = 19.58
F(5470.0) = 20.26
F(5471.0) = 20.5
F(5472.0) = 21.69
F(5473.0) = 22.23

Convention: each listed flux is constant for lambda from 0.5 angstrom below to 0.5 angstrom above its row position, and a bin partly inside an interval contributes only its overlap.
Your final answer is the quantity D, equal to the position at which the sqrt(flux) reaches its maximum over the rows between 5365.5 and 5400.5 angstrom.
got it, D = 5391.0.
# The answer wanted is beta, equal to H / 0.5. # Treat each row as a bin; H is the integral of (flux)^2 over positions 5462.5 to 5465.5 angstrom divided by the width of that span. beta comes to 989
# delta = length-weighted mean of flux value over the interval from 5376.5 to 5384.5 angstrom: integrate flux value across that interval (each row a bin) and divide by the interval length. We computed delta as 21.2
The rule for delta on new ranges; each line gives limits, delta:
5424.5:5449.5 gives 23.0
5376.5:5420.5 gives 21.7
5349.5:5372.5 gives 22.3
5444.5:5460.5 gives 23.1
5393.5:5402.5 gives 22.2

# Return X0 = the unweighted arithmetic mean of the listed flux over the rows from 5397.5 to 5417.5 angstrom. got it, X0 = 21.0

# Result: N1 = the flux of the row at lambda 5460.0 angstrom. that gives 25.7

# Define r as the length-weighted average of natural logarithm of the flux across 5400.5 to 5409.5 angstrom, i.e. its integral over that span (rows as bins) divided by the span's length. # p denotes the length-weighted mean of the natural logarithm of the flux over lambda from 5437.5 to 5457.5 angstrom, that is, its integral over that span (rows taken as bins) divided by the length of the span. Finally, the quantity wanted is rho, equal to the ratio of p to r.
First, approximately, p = 3.11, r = 3.02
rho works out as 1.03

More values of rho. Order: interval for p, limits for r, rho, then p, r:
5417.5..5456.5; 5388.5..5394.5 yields 0.99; 3.11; 3.14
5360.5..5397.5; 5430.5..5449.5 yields 0.99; 3.12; 3.14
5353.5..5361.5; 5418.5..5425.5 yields 1.01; 3.06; 3.02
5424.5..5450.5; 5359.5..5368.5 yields 1.00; 3.13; 3.13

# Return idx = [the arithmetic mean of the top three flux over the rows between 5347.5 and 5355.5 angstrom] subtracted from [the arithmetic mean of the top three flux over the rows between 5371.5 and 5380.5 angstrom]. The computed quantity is 0.1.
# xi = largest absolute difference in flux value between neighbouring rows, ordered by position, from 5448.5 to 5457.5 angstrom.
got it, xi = 1.8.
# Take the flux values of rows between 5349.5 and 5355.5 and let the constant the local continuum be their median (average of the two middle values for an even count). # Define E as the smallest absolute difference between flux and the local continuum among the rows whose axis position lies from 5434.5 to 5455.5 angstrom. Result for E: 0.045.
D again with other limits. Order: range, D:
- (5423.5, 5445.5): 5432.0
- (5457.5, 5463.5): 5460.0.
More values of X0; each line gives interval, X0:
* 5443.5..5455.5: 22.8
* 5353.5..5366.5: 22.1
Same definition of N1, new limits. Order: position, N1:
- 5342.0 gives 21.32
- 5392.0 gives 23.94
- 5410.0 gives 19.58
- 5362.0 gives 25.16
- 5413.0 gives 22.64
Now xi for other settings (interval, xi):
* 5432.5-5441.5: 1.3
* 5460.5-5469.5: 2.7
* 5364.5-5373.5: 1.6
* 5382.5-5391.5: 2.0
